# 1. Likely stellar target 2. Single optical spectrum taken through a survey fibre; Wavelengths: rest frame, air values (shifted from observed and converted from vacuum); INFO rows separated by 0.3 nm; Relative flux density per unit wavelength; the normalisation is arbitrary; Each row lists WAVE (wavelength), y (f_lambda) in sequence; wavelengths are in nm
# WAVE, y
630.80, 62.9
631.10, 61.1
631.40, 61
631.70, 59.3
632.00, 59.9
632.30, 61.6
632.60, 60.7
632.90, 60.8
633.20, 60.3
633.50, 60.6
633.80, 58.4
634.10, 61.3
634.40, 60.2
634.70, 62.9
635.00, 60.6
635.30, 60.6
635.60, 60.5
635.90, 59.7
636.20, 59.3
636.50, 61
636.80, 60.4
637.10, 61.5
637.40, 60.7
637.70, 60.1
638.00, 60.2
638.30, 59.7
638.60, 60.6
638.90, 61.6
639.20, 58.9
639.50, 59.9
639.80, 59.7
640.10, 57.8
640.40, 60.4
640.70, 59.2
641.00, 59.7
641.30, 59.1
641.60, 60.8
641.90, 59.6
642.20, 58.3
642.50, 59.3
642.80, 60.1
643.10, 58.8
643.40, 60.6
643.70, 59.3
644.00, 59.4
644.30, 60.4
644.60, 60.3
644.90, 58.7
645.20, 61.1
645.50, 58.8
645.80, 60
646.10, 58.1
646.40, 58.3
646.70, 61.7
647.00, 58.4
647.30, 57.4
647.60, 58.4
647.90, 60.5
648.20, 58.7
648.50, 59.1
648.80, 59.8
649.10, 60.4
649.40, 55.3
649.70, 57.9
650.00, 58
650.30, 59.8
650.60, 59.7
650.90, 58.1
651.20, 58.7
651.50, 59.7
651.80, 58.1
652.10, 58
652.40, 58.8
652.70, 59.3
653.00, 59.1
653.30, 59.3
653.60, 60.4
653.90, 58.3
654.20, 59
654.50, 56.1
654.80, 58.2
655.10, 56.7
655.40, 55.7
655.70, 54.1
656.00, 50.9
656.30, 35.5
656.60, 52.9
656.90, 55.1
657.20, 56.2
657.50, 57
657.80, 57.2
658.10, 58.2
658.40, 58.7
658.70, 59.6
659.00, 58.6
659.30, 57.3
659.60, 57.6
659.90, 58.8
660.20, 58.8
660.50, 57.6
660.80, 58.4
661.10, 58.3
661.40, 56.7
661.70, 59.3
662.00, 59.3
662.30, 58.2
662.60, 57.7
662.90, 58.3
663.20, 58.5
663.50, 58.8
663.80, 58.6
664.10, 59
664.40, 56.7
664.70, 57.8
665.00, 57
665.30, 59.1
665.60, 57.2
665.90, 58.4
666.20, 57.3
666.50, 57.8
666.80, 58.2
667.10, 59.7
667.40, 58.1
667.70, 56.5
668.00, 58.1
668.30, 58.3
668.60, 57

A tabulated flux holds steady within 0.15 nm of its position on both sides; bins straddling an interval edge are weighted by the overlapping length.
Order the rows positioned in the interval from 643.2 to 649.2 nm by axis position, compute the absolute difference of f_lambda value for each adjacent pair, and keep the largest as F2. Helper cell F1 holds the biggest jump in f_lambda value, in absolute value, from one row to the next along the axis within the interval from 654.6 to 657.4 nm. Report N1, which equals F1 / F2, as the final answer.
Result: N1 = 5.1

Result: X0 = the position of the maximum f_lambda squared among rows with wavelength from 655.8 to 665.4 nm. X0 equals 658.70 nm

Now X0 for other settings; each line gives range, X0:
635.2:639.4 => 638.90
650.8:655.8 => 653.60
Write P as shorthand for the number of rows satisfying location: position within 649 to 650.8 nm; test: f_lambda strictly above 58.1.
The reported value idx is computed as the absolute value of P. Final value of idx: 3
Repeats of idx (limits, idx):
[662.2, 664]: 5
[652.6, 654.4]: 6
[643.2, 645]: 6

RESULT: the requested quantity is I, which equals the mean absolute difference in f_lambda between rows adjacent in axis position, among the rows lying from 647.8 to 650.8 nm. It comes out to 1.47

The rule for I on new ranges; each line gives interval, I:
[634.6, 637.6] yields 0.87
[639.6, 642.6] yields 1.33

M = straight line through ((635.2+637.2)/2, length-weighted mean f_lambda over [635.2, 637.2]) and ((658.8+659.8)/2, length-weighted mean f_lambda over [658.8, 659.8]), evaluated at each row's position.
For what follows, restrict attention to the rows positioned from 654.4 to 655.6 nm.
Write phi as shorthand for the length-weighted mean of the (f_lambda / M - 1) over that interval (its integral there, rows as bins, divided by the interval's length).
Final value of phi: -0.031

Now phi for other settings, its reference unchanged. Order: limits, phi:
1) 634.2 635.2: 0.011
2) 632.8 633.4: -0.003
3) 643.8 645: 0.003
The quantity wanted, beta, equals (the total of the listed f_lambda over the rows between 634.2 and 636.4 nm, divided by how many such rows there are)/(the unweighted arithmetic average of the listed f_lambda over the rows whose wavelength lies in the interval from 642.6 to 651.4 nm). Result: 1.02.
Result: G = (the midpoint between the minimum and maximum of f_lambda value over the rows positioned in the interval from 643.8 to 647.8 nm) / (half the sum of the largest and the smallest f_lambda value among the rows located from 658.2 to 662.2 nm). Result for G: 1.02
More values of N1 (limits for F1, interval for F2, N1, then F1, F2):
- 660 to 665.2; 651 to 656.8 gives 0.1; 2.6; 17.4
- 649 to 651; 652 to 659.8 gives 0.3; 5.1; 17.4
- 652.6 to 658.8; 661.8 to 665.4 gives 7.6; 17.4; 2.3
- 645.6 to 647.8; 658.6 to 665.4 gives 1.3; 3.4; 2.6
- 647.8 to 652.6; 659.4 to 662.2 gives 2.0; 5.1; 2.6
